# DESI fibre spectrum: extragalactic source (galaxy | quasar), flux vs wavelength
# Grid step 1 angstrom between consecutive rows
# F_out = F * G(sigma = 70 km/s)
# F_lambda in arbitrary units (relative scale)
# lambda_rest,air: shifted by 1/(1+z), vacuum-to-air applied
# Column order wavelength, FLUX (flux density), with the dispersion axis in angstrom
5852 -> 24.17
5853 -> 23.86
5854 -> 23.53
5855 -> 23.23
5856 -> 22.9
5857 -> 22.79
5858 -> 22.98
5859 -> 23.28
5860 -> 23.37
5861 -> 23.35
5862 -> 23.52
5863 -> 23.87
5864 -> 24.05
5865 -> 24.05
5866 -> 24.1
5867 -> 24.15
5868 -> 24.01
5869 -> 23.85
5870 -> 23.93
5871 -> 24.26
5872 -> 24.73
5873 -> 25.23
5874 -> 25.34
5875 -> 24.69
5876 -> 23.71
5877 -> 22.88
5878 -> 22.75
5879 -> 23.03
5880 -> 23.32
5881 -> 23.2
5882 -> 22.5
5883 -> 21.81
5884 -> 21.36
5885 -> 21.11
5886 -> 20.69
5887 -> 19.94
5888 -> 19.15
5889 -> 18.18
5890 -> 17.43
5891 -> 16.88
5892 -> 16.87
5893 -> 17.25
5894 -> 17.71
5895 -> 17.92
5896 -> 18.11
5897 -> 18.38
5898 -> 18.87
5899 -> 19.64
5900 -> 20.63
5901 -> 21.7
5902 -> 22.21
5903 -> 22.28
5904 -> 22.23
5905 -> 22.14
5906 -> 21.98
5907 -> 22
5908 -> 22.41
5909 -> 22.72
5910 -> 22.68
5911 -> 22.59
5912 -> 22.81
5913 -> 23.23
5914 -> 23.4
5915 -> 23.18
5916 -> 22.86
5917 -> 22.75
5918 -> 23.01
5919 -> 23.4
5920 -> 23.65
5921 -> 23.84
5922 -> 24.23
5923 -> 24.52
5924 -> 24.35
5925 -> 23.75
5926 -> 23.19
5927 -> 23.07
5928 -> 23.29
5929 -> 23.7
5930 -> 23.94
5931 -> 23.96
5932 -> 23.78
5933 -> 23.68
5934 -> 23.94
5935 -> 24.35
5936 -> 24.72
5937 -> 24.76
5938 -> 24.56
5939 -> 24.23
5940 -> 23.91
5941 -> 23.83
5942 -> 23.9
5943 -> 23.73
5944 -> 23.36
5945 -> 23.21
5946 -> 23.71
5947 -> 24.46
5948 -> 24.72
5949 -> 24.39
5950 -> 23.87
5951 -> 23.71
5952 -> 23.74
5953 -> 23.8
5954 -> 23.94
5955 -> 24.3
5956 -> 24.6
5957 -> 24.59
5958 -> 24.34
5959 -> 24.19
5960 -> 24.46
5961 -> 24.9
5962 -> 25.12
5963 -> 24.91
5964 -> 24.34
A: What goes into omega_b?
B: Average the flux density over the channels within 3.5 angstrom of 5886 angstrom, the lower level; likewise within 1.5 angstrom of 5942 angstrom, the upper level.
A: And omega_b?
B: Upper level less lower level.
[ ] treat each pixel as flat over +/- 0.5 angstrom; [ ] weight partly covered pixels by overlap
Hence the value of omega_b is 3.5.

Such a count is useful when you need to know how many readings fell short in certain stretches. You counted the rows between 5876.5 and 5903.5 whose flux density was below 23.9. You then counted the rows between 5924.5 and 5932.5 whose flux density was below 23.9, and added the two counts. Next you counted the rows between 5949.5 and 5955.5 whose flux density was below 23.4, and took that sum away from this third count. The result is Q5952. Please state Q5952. -33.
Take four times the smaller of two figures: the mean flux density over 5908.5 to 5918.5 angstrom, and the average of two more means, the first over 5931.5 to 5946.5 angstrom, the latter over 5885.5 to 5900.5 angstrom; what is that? 85.0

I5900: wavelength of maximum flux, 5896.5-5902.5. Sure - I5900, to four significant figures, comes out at 5902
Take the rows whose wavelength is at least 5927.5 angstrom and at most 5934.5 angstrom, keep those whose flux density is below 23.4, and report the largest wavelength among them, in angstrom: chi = 5928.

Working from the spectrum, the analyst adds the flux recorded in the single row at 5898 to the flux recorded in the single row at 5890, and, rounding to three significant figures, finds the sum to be 36.3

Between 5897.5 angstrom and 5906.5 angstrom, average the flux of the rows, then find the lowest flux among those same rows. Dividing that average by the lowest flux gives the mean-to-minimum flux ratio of 1.13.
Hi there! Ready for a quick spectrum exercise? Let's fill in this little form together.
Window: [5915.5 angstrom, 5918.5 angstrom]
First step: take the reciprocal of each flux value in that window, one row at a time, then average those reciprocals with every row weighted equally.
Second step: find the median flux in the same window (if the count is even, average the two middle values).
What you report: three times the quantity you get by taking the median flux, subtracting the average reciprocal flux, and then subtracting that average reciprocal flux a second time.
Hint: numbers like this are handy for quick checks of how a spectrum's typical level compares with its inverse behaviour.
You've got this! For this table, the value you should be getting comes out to 68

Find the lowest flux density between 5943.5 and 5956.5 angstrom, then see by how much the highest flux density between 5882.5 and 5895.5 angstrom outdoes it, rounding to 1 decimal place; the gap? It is -1.4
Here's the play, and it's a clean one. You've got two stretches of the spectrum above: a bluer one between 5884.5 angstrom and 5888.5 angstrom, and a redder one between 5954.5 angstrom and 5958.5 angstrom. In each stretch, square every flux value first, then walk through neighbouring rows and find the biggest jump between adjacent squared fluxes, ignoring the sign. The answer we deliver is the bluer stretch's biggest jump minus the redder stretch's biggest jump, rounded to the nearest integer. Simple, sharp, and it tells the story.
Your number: 16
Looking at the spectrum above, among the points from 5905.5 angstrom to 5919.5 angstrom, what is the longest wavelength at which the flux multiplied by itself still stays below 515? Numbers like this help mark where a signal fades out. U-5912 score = 5911 angstrom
